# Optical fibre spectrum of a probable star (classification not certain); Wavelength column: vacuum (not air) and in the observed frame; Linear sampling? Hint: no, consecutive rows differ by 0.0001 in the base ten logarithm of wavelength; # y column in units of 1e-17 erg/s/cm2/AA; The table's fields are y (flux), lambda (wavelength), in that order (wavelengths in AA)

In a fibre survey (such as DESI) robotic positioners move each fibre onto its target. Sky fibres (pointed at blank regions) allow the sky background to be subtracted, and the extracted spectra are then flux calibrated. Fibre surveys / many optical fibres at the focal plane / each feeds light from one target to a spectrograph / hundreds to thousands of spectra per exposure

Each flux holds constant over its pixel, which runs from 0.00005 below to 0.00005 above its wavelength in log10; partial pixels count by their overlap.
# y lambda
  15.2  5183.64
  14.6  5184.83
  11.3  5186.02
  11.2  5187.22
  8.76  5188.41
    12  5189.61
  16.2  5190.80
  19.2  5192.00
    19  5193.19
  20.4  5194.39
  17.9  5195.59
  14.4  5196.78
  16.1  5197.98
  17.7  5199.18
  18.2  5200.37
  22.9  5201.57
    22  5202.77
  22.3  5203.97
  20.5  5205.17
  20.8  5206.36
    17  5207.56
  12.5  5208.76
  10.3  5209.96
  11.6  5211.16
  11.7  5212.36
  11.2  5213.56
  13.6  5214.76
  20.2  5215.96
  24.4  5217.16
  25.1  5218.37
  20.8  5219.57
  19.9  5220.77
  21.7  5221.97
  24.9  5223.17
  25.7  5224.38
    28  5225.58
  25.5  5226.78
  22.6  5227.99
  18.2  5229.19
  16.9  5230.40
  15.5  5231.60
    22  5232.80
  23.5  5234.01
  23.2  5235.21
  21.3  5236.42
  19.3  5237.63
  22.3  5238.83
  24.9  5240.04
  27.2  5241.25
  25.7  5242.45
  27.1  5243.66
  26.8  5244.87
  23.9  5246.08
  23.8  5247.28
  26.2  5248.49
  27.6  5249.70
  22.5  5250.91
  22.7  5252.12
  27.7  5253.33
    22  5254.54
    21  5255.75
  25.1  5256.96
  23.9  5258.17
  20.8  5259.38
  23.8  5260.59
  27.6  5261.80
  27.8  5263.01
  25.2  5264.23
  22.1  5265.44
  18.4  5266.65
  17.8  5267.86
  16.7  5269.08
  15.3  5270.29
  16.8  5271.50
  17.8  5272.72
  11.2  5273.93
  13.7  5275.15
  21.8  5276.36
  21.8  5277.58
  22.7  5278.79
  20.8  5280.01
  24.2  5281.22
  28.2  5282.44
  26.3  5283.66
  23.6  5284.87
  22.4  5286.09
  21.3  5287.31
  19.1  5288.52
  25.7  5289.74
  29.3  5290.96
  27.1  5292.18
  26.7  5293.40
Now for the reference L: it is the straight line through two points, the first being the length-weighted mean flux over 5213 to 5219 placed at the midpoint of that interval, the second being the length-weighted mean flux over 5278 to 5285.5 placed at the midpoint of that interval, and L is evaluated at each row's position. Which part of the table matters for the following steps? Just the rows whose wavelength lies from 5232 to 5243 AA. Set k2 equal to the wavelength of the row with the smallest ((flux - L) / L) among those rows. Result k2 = 5237.63 AA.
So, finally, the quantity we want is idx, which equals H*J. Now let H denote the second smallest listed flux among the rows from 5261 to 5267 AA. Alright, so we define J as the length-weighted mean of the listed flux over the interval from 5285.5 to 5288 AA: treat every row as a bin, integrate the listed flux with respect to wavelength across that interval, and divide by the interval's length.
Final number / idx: 482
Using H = 22.1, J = 21.8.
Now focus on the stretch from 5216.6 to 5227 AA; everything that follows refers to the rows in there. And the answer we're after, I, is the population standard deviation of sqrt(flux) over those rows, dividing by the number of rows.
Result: 0.26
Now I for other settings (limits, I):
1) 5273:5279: 0.59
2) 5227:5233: 0.32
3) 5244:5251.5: 0.18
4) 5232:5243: 0.24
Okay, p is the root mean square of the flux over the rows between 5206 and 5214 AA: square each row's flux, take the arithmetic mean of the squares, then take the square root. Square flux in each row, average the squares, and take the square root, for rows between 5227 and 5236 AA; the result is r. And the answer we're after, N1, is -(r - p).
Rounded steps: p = 14.0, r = 20.5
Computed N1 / -6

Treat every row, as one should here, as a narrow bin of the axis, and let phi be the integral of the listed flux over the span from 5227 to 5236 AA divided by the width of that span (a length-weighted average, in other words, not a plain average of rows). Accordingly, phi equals 20.5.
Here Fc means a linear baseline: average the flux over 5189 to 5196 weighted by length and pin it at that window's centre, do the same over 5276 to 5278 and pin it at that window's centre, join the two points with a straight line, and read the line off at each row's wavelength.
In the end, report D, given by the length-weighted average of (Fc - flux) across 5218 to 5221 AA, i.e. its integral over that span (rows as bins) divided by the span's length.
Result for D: -3.1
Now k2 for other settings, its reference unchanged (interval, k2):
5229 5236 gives 5231.60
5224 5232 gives 5231.60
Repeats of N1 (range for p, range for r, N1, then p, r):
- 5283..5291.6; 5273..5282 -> 4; 24.2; 20.0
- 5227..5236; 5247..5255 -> -4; 20.5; 24.7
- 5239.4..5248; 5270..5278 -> 8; 25.7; 17.3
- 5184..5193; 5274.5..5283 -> -9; 13.7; 22.3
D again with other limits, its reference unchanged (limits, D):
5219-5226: -4.4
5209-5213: 7.0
